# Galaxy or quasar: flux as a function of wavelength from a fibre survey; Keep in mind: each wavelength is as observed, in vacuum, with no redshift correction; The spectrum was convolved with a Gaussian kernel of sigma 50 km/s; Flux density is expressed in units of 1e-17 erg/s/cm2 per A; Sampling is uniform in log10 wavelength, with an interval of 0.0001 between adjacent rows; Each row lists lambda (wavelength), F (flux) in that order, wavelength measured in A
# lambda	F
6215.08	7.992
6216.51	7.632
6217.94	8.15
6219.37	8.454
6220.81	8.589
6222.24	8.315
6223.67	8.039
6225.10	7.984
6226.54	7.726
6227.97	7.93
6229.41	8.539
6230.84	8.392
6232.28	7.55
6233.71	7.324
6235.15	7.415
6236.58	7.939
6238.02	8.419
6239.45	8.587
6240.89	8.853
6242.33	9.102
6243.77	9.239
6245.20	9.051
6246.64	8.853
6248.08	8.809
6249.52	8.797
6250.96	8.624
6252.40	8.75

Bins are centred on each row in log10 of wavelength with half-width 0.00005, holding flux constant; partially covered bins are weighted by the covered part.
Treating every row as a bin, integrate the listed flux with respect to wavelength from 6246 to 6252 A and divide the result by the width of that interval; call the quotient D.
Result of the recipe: 8.8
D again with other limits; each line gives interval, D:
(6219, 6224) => 8.4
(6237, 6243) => 8.7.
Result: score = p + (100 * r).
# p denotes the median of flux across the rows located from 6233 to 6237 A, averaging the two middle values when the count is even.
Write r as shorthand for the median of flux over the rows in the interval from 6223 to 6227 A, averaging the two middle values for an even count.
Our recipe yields 806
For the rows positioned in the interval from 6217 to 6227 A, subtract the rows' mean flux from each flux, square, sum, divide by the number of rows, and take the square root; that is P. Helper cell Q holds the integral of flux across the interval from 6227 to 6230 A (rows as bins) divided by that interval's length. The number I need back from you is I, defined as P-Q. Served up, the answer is -7.90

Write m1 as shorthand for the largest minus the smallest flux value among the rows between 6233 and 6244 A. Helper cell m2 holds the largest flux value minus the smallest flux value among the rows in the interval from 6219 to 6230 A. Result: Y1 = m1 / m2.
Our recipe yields 2.22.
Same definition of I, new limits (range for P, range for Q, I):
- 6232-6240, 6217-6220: -7.77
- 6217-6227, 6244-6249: -8.66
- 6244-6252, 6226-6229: -7.77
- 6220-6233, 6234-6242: -7.89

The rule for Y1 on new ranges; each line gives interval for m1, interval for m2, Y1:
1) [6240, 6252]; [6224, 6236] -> 0.51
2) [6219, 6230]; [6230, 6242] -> 0.56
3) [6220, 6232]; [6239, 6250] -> 1.32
